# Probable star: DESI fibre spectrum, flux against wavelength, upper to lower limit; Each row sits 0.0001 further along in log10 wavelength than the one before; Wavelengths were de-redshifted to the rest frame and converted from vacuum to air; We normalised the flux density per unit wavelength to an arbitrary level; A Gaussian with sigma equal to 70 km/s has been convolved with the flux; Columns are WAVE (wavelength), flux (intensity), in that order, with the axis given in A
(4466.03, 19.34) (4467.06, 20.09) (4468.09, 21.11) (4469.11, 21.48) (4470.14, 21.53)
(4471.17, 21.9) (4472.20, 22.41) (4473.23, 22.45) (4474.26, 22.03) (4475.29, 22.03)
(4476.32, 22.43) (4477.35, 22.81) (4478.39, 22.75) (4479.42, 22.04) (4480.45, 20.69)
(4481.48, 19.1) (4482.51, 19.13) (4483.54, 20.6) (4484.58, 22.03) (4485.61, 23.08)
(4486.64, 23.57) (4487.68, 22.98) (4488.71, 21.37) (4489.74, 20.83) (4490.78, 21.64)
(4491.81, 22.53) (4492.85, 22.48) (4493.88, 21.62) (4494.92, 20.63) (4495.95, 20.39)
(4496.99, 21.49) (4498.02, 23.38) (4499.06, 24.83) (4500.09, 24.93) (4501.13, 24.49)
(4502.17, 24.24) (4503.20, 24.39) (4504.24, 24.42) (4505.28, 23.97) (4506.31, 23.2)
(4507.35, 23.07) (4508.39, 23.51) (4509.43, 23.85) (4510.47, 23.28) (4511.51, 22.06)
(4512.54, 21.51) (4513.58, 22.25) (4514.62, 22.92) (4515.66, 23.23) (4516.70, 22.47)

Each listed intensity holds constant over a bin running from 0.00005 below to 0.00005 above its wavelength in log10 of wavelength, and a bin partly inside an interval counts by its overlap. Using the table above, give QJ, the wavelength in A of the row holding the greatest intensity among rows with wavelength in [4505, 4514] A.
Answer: 4505.28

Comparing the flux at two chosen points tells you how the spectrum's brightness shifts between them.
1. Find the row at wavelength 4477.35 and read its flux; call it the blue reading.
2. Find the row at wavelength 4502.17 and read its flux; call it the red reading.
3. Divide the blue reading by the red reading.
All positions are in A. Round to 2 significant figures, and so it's 0.94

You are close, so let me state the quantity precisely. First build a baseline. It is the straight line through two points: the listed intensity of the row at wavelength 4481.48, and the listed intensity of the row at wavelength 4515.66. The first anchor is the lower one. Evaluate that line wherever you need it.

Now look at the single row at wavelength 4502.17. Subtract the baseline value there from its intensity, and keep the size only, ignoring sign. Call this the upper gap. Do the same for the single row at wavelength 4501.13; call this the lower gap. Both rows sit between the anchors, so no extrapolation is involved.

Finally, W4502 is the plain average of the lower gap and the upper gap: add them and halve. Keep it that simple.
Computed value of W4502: 2.83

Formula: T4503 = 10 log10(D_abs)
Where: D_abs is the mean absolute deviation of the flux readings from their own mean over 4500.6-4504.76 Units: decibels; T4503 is -11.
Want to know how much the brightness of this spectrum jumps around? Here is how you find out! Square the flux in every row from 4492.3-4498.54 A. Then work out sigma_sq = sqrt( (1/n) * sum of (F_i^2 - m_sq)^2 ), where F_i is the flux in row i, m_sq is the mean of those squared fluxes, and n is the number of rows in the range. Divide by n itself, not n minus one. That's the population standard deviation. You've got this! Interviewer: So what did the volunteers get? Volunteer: 45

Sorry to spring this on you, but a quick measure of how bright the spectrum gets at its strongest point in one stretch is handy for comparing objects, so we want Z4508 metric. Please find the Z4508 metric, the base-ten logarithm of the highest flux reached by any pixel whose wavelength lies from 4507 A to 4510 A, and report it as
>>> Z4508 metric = 1.377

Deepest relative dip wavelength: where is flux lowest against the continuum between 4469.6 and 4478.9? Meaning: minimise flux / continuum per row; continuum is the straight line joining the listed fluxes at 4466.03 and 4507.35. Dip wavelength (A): 4475.29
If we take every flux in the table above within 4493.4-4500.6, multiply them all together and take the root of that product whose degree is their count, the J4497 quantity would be 22.4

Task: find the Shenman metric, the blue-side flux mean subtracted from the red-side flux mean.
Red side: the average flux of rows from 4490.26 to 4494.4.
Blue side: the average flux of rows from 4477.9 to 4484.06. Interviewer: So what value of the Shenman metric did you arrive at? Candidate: 1.3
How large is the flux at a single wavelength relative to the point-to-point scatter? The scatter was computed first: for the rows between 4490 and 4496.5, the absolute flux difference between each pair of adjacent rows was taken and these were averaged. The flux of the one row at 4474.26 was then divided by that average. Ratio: 36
